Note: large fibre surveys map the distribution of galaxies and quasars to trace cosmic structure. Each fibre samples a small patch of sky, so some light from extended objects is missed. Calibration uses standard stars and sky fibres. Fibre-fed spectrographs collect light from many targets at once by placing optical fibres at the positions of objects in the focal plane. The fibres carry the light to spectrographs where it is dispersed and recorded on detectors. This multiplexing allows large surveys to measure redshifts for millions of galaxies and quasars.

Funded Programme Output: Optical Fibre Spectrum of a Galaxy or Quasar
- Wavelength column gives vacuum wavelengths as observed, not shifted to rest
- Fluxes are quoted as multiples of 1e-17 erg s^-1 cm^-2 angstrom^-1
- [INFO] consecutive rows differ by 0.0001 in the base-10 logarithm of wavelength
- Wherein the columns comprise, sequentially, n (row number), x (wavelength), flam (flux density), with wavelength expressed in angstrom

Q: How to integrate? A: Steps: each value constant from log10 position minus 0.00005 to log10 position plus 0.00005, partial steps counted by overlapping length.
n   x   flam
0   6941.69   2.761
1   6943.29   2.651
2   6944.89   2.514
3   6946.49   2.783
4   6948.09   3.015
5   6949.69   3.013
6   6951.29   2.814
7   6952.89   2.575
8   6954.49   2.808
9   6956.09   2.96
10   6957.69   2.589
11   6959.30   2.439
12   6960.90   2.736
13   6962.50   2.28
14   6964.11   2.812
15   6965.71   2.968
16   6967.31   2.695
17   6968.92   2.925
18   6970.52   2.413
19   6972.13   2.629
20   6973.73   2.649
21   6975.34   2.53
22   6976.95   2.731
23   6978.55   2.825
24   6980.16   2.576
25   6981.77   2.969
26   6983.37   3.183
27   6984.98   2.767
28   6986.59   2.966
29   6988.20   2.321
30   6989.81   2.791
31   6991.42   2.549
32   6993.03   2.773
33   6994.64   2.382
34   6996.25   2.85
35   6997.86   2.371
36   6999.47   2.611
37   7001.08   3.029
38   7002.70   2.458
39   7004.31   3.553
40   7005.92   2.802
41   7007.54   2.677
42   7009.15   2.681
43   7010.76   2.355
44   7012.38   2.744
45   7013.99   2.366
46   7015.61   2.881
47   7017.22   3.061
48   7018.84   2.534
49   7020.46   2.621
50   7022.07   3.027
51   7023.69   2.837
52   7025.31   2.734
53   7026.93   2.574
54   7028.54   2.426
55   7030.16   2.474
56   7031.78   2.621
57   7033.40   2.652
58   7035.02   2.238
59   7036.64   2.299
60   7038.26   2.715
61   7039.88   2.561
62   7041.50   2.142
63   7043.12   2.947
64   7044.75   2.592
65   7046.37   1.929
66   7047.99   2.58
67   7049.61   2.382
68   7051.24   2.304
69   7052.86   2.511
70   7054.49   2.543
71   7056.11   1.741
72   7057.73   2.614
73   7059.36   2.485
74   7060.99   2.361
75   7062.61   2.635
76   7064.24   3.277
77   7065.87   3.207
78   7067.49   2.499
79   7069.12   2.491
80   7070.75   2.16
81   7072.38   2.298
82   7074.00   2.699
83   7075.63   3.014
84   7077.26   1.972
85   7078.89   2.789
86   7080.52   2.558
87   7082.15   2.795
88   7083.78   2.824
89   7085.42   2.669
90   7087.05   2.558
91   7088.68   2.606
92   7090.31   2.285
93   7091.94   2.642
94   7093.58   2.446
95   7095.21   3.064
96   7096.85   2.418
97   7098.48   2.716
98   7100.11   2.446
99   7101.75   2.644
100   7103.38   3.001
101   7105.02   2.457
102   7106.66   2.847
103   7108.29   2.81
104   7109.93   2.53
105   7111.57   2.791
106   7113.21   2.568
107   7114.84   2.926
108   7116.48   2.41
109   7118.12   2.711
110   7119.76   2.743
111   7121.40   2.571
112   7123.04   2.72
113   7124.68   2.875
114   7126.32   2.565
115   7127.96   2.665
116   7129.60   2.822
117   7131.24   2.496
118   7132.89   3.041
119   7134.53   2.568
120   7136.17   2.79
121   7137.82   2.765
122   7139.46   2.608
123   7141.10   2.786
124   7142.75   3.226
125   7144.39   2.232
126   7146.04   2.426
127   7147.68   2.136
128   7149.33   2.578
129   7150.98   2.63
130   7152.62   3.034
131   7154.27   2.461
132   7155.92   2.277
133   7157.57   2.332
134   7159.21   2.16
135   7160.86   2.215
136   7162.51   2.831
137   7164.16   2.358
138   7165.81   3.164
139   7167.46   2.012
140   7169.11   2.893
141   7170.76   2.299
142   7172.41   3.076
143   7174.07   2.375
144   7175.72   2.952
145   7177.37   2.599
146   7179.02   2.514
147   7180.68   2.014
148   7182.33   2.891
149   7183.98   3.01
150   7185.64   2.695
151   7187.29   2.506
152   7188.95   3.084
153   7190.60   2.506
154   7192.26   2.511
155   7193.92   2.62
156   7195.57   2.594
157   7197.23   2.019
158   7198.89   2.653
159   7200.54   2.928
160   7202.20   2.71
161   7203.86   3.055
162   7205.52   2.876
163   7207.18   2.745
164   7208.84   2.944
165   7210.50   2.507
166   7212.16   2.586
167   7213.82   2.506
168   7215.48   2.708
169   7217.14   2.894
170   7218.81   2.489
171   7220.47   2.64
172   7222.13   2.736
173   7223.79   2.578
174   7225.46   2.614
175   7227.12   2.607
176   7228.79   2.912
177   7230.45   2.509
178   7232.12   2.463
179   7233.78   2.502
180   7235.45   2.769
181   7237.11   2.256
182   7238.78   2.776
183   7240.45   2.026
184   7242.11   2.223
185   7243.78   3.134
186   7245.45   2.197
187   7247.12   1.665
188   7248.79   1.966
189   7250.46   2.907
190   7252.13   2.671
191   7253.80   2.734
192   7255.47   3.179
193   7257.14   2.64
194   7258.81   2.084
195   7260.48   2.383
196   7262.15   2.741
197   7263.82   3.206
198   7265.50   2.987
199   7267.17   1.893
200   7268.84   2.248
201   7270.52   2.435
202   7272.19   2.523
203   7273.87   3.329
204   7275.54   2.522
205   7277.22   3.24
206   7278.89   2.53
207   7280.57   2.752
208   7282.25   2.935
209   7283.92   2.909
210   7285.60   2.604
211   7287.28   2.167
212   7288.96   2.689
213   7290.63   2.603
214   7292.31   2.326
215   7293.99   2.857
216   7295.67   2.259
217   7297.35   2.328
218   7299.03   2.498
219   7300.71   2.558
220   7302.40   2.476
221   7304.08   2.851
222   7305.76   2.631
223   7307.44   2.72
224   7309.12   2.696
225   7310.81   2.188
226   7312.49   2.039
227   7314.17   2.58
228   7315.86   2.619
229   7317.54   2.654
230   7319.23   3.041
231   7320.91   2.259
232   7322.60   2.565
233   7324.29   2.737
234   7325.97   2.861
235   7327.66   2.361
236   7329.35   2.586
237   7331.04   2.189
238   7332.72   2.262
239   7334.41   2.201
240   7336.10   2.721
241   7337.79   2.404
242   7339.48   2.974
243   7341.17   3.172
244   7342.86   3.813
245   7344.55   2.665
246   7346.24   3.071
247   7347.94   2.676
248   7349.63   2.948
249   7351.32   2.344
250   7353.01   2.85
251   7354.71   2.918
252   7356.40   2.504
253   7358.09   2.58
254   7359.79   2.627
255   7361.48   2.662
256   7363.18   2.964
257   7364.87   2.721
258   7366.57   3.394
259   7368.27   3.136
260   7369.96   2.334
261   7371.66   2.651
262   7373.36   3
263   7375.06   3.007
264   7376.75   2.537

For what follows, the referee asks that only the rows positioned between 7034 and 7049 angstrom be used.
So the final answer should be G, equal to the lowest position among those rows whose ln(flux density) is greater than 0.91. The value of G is 7038.26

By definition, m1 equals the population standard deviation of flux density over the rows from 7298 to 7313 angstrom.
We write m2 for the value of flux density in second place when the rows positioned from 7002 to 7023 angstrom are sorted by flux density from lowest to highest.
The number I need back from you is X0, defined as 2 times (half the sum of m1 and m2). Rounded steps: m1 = 0.24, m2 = 2.366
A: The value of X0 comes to 2.61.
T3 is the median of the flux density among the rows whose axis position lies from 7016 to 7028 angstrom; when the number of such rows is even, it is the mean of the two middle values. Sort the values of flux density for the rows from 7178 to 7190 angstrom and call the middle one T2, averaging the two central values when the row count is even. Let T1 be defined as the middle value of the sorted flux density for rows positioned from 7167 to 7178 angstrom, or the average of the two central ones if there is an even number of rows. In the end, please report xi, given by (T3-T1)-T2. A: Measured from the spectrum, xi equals -2.56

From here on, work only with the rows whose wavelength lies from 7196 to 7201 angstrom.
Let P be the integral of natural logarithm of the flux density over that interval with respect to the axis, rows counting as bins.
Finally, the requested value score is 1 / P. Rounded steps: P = 4.5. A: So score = 0.220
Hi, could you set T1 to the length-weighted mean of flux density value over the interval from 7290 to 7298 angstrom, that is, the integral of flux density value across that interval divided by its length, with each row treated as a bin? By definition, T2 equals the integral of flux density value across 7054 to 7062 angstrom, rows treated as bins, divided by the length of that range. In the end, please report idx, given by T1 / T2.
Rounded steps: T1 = 2.47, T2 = 2.35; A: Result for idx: 1.05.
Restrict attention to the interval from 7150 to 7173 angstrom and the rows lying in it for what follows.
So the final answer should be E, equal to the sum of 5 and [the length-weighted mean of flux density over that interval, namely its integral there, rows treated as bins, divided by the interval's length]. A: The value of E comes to 7.55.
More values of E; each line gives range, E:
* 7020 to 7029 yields 7.72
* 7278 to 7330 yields 7.58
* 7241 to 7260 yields 7.48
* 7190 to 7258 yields 7.60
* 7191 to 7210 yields 7.69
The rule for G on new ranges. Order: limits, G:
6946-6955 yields 6946.49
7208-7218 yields 7208.84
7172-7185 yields 7172.41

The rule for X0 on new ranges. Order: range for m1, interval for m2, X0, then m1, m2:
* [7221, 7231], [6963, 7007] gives 2.50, 0.13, 2.371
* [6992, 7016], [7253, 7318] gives 2.35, 0.31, 2.039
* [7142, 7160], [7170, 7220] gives 2.35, 0.34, 2.019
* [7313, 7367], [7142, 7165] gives 2.51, 0.35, 2.16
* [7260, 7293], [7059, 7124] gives 2.52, 0.36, 2.16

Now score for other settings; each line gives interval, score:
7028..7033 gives 0.216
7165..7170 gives 0.206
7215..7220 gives 0.203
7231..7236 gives 0.213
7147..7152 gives 0.221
